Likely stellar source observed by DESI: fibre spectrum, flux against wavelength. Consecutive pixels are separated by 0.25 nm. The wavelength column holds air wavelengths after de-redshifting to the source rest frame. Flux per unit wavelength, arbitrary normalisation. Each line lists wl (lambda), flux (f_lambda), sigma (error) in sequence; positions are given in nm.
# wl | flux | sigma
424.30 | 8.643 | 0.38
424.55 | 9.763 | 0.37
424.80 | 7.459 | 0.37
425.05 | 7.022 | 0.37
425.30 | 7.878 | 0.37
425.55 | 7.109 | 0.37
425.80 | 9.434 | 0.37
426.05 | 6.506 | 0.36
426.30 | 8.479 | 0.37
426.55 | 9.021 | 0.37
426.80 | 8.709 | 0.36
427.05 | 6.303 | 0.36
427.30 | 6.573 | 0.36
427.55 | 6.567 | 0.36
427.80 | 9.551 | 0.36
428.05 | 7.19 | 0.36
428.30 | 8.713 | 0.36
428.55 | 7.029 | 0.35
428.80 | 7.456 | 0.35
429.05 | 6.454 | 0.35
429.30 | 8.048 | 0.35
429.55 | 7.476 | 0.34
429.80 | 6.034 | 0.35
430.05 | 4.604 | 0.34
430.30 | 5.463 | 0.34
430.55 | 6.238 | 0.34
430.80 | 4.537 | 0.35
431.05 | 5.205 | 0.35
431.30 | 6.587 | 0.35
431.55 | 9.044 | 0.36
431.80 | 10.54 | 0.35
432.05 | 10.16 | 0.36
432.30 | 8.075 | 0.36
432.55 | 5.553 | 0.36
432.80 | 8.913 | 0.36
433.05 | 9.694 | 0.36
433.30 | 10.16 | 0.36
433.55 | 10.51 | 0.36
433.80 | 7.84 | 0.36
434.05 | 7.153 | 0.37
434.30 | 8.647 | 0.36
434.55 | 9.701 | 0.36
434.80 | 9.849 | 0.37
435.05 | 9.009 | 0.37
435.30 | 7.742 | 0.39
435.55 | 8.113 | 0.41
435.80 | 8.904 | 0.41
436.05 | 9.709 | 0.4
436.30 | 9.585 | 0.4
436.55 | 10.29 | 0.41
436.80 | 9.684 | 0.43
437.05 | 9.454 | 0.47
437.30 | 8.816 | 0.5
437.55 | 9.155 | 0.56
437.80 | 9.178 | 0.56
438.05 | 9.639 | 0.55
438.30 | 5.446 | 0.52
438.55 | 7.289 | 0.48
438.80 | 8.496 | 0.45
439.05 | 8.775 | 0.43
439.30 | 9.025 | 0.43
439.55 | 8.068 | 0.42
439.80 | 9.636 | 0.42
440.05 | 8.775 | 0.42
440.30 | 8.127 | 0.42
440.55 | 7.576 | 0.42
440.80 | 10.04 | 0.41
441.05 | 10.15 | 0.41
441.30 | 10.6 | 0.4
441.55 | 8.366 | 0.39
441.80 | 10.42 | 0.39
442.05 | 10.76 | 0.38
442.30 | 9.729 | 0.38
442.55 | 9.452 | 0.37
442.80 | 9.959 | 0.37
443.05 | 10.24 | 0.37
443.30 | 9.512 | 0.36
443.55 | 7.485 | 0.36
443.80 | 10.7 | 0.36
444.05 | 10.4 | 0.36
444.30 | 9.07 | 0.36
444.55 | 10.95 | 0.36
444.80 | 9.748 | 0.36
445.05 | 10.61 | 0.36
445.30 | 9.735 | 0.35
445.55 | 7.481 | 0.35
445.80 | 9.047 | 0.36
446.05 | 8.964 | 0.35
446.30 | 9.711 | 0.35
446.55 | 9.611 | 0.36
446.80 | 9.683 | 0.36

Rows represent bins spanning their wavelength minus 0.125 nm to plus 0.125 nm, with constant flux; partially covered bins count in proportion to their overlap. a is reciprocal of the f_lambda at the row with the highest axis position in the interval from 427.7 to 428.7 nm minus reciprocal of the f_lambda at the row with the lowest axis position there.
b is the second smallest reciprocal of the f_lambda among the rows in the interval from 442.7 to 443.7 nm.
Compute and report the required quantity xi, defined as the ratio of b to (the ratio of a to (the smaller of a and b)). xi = 0.10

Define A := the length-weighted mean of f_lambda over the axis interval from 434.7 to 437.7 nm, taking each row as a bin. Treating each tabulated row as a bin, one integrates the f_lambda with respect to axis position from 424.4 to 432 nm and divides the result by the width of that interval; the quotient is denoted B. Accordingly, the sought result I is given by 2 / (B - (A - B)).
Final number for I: 0.36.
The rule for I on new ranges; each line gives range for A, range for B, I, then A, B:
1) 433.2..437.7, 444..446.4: 0.20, 9.12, 9.5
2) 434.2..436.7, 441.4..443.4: 0.19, 9.17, 9.8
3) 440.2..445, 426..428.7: 0.35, 9.67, 7.7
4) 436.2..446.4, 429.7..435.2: 0.31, 9.27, 7.9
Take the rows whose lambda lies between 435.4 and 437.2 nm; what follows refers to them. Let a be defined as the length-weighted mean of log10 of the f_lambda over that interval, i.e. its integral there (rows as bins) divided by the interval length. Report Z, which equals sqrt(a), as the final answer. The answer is 0.985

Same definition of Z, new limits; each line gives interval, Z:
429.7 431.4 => 0.858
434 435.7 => 0.967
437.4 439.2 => 0.955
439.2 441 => 0.971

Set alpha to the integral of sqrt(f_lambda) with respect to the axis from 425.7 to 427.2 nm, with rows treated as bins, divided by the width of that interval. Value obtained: 2.82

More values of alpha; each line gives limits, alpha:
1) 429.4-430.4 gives 2.43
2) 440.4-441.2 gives 3.04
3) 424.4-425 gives 2.89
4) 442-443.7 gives 3.09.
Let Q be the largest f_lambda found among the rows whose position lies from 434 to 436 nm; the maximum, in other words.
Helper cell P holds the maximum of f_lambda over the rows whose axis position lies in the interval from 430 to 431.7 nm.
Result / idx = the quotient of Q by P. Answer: 1.09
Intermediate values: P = 9.044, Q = 9.849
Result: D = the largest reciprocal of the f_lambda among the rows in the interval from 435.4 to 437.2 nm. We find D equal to 0.123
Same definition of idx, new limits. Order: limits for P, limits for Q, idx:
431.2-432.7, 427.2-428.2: 0.91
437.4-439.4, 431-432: 1.09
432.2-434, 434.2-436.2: 0.94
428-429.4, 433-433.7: 1.21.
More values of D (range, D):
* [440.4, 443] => 0.132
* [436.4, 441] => 0.184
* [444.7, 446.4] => 0.134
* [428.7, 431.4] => 0.220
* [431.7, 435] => 0.180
